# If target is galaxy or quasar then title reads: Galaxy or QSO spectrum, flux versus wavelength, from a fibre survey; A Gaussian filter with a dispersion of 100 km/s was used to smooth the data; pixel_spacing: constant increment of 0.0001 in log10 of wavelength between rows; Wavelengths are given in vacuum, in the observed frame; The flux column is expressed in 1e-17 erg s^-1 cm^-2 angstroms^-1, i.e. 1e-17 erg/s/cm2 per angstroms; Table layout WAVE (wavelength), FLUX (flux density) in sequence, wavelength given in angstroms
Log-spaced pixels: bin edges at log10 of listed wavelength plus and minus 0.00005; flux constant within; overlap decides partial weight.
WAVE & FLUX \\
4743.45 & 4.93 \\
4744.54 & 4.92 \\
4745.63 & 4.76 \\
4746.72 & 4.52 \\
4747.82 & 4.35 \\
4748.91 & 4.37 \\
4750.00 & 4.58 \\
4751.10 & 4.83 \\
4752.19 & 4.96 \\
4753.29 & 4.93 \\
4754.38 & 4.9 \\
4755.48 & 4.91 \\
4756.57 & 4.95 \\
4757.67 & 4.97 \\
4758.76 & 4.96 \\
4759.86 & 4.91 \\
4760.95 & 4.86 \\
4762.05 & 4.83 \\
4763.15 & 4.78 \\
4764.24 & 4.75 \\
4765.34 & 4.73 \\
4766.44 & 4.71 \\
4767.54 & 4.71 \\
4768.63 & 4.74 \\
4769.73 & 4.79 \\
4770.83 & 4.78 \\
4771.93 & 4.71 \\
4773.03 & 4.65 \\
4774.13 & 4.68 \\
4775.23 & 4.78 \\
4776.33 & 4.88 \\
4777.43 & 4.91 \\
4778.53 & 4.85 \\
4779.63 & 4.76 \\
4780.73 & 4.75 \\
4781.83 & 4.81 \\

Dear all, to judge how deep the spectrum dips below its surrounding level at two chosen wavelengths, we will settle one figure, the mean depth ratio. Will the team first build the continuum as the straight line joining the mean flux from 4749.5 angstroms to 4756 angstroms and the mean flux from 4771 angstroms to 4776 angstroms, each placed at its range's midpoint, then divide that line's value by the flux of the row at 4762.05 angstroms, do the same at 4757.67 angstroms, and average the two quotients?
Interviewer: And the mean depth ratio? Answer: 0.980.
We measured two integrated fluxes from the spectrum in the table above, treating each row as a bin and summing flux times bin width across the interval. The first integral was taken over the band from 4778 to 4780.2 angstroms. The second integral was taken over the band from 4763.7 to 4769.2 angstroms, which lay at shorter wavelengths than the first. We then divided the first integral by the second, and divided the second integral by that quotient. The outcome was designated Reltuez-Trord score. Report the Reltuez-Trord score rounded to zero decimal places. 64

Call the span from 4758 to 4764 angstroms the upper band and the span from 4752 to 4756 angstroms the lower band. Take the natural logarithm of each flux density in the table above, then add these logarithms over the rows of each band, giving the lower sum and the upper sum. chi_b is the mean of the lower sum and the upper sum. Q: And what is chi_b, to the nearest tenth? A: 7.1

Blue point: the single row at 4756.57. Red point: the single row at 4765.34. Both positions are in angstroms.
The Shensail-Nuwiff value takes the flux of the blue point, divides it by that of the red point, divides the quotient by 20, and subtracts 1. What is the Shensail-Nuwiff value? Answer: -0.948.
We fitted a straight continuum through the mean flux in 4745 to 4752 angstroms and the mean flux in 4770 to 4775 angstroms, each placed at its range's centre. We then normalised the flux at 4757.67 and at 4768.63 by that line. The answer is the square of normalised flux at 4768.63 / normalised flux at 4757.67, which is 0.89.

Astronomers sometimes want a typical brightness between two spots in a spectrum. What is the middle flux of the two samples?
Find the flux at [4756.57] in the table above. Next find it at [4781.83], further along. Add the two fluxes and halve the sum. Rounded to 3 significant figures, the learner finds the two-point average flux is 4.88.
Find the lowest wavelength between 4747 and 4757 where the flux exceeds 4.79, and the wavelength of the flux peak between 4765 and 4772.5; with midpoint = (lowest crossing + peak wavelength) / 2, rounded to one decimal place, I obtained 4760.4 angstroms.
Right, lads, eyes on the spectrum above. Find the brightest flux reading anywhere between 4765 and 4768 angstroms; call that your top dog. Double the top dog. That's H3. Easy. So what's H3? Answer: 9.46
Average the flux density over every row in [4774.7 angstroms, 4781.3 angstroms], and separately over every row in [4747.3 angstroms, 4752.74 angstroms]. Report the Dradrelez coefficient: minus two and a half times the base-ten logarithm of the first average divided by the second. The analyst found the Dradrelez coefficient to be -0.05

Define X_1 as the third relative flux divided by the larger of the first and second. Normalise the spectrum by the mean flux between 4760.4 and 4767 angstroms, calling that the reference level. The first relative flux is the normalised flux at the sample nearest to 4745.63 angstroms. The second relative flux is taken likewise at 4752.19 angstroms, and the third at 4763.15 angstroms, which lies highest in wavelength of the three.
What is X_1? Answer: 0.964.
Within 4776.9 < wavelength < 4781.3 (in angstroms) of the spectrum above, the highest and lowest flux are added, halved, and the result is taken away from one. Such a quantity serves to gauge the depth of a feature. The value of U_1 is -3.83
